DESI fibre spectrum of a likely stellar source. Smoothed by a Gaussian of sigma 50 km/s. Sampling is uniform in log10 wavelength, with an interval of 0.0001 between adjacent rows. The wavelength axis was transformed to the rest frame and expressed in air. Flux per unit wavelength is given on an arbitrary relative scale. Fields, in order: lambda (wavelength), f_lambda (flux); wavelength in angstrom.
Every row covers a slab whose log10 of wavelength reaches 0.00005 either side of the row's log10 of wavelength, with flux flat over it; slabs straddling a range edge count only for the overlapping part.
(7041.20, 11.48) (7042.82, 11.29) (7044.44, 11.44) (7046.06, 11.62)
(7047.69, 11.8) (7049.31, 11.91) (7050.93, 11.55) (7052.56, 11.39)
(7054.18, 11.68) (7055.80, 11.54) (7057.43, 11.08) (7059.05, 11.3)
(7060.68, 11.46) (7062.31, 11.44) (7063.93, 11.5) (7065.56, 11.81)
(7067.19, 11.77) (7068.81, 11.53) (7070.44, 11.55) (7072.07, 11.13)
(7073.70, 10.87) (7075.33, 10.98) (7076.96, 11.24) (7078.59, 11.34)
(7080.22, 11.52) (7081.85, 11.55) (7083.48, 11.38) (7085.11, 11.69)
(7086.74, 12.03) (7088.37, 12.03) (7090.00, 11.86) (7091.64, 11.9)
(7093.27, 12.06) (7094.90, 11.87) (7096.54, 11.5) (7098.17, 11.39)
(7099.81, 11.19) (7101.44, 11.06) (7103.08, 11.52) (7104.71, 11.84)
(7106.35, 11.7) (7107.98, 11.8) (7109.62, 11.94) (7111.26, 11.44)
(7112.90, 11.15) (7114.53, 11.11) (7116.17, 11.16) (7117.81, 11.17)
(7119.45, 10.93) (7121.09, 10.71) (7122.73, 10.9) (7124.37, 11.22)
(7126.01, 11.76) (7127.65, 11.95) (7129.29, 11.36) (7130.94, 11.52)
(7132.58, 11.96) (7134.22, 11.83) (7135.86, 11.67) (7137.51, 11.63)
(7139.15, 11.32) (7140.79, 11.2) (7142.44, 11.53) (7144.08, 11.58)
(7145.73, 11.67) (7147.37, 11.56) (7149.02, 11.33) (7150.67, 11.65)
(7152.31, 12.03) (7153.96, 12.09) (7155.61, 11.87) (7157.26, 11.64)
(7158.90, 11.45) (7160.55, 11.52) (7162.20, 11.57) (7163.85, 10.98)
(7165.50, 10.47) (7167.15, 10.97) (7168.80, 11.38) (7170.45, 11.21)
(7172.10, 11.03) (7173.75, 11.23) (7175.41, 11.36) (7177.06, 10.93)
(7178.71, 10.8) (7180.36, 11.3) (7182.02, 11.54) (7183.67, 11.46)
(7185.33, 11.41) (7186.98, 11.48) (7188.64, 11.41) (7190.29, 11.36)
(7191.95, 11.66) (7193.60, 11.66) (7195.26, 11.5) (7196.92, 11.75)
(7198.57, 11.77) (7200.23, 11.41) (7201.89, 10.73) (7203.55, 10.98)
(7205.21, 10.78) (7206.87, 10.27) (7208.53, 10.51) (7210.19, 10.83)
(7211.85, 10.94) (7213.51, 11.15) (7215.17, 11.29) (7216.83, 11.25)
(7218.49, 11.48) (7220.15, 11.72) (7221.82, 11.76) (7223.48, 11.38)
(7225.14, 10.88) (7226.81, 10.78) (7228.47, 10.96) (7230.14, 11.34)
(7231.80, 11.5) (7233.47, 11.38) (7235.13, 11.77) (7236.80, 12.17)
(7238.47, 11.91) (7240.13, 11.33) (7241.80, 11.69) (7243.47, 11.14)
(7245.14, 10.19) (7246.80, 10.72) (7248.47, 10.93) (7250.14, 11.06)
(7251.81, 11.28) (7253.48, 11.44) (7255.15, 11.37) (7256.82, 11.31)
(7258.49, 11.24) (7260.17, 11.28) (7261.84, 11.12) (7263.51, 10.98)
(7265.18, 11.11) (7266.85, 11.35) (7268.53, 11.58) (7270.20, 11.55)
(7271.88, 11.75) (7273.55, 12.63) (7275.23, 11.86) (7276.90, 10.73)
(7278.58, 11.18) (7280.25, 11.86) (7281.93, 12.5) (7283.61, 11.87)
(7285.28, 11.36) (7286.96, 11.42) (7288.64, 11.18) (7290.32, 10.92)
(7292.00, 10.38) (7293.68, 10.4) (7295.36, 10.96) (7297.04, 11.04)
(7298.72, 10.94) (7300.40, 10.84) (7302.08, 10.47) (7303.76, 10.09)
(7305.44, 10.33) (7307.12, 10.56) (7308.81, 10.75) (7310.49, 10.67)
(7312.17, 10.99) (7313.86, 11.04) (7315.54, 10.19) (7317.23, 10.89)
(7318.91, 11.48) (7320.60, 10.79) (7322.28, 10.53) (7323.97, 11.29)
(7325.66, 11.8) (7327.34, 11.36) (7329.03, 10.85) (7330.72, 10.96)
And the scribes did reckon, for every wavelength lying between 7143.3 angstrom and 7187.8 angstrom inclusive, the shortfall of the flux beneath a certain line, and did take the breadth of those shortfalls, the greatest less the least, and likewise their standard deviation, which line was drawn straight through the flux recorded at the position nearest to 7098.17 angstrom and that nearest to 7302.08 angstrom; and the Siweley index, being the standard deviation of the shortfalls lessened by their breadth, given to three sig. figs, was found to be -1.23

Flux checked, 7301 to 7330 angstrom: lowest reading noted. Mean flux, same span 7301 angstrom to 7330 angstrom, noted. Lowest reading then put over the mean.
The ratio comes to 0.932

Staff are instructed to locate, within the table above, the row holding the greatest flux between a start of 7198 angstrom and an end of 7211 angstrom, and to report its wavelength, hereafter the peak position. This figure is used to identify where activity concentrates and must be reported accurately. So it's 7198.57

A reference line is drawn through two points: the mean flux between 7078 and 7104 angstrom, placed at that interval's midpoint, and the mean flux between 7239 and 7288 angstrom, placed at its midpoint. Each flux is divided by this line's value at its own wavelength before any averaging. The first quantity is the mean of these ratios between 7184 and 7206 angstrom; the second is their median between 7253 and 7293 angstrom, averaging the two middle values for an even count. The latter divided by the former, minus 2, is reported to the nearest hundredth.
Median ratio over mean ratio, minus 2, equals -0.99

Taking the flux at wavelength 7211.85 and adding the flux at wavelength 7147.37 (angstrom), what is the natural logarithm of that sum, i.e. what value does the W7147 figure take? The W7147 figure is 3.11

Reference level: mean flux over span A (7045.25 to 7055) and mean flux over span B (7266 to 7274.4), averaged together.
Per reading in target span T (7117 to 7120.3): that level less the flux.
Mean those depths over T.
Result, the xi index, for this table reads 0.7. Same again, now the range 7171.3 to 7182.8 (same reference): 0.5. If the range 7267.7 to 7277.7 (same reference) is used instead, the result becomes 0.0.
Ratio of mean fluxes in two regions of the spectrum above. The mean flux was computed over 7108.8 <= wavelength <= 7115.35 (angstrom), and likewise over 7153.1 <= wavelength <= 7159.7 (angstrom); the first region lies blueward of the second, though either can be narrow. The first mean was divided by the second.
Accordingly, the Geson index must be 0.97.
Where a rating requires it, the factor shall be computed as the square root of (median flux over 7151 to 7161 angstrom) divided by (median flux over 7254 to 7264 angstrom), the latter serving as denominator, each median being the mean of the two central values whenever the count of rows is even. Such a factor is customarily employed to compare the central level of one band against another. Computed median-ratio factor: 1.02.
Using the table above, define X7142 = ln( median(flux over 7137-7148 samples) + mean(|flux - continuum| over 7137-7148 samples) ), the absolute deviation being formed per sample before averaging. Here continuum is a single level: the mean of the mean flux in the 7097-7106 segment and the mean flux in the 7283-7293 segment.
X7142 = 2.467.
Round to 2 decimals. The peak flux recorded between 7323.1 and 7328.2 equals 11.80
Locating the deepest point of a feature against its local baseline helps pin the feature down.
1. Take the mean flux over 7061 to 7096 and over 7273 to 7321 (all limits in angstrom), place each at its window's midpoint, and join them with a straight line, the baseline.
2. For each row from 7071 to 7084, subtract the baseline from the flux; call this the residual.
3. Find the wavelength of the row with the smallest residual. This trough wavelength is 7073.70 angstrom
